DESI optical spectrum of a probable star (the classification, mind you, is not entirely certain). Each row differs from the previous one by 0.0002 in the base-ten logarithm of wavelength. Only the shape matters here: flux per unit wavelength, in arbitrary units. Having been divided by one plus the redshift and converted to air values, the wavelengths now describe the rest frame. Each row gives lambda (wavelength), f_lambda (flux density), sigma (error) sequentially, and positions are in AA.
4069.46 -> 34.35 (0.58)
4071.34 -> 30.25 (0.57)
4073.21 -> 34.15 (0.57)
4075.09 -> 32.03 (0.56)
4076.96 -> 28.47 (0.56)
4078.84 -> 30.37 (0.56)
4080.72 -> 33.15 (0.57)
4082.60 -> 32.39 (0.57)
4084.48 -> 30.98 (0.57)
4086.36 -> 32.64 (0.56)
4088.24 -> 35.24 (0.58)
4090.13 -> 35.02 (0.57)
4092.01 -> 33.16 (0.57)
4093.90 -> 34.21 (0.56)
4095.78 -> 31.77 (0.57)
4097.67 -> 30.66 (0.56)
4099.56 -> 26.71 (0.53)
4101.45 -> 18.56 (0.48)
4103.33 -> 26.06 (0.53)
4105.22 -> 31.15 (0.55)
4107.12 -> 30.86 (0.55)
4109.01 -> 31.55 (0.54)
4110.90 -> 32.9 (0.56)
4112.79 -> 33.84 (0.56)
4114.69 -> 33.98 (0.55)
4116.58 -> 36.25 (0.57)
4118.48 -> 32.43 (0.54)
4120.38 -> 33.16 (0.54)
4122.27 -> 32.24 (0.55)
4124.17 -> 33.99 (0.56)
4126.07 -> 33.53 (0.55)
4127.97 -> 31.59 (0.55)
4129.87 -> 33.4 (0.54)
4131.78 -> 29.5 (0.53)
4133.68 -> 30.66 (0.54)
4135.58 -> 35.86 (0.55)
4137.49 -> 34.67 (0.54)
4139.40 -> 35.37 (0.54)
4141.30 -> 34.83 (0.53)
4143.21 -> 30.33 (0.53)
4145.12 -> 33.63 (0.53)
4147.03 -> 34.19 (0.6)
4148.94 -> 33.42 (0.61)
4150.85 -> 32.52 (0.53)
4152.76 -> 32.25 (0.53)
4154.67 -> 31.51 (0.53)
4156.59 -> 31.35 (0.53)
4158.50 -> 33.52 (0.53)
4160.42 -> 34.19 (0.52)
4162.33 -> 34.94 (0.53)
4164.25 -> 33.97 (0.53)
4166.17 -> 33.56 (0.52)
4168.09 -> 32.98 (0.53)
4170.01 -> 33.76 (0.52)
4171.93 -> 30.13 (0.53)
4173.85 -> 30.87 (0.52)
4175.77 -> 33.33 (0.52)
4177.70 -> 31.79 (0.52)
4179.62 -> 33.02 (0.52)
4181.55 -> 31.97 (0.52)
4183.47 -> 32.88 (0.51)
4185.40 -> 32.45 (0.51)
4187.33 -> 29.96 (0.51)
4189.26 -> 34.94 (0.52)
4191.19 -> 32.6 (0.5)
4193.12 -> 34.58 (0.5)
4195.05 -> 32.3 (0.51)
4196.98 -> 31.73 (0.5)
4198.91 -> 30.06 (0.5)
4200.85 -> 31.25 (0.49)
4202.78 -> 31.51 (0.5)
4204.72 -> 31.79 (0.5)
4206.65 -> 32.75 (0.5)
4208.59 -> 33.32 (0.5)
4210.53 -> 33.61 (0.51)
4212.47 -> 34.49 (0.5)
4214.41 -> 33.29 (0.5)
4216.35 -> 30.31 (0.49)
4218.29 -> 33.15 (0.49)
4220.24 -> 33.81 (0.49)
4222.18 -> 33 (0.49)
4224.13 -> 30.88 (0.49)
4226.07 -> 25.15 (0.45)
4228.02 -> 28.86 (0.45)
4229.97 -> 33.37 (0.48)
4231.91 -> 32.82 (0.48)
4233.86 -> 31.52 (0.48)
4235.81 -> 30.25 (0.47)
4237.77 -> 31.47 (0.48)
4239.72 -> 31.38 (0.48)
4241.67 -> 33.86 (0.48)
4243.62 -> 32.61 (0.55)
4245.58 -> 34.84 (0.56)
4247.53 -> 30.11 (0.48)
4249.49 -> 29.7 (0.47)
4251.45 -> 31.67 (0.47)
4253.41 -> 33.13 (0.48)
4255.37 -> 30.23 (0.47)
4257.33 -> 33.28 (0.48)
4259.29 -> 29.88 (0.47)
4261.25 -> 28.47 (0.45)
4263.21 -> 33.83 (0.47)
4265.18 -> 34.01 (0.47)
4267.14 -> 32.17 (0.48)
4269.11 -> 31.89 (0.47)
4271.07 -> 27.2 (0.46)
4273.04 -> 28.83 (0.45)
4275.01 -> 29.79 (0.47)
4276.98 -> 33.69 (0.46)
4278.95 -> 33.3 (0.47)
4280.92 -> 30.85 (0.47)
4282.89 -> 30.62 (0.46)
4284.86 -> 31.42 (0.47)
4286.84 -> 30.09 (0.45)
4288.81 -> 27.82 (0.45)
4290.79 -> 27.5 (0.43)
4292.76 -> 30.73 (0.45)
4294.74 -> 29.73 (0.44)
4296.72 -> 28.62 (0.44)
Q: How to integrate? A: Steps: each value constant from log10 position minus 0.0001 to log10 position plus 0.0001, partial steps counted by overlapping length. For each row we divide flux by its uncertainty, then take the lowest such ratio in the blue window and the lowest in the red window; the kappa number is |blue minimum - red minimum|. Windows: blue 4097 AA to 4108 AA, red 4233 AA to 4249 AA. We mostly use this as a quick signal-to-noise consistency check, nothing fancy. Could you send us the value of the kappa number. 20.6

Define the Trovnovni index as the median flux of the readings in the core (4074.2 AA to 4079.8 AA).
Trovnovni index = 30.4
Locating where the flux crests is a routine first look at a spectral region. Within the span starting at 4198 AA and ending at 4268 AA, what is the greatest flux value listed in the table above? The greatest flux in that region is 34.84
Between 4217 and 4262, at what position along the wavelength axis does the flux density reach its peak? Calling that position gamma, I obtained 4245.58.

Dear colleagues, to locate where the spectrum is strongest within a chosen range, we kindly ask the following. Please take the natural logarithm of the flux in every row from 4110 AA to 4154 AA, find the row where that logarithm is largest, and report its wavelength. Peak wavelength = 4116.58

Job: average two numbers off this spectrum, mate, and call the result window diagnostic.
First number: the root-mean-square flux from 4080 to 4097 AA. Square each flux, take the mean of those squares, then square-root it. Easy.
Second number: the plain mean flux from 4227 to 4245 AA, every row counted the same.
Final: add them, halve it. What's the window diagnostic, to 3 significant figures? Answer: 32.5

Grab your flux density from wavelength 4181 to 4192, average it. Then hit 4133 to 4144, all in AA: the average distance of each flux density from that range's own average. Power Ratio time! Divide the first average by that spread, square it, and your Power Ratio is 243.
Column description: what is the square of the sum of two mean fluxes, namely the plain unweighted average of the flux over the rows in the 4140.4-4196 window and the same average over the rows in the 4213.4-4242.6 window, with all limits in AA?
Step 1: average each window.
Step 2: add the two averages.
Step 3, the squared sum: 4142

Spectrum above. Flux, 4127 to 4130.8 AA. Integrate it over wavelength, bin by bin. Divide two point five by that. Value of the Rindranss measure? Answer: 0.0202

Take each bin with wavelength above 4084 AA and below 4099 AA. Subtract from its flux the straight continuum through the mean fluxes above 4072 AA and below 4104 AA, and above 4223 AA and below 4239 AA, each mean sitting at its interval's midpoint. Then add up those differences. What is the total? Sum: 16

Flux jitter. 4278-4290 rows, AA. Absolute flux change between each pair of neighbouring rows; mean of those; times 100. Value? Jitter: 142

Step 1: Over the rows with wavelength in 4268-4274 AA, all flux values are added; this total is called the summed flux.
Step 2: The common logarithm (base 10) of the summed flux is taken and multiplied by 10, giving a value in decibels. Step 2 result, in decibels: 19.4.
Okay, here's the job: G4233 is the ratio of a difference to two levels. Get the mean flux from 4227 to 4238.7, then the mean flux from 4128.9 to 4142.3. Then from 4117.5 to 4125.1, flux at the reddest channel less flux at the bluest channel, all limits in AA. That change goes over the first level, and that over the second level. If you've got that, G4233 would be 0.0015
